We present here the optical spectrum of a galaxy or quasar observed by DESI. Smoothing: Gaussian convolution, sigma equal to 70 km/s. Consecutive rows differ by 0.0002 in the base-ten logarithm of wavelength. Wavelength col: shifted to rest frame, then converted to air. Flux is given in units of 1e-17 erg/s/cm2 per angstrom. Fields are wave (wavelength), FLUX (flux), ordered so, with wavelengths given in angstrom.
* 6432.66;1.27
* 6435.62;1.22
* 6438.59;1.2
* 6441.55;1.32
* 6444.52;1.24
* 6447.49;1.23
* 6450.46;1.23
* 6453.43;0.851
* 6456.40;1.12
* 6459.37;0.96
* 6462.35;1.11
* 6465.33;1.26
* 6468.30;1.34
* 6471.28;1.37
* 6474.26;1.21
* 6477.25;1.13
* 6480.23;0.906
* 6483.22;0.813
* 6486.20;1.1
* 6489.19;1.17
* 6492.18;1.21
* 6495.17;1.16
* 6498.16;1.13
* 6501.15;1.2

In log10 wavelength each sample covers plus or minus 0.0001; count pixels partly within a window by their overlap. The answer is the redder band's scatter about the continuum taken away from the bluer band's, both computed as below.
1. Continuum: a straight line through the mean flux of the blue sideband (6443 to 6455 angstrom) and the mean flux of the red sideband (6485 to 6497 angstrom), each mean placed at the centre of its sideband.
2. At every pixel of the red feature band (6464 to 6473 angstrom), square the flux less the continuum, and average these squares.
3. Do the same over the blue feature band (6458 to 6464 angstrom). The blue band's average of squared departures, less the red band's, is -0.015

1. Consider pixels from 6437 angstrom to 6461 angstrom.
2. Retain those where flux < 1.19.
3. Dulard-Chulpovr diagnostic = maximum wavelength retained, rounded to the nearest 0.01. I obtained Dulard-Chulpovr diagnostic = 6459.37 angstrom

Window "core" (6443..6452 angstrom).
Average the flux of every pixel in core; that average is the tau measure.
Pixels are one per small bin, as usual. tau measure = 1.23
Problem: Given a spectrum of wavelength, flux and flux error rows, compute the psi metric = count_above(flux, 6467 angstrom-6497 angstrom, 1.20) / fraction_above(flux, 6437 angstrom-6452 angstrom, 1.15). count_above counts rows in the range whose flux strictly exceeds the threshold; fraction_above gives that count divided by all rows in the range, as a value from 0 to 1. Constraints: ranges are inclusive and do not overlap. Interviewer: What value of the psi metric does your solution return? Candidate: 4.0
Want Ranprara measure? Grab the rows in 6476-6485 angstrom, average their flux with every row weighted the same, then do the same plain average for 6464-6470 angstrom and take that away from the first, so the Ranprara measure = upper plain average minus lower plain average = -0.35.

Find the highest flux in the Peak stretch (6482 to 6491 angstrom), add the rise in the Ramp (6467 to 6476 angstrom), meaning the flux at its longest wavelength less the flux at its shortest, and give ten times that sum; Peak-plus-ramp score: 10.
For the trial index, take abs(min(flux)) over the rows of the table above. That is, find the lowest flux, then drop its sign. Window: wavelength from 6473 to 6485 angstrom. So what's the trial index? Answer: 0.81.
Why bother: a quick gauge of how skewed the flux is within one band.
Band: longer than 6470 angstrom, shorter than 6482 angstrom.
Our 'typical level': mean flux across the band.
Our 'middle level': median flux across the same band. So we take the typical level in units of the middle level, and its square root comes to 0.99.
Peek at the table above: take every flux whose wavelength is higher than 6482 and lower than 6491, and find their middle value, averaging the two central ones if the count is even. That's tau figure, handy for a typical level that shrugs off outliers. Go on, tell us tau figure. 1.10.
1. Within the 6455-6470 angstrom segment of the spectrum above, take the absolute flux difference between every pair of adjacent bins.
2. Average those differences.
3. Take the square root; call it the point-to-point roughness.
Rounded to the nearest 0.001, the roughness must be 0.367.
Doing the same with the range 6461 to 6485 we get 0.342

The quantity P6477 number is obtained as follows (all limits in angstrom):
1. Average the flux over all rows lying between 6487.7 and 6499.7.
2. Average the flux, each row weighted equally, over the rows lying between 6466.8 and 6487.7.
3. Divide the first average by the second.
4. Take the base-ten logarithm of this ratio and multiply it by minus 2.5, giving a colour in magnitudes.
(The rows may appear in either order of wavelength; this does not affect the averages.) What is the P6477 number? -0.04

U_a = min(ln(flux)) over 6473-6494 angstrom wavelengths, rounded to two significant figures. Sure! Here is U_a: -0.21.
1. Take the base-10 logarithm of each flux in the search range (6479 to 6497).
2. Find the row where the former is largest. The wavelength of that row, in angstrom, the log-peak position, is 6492.18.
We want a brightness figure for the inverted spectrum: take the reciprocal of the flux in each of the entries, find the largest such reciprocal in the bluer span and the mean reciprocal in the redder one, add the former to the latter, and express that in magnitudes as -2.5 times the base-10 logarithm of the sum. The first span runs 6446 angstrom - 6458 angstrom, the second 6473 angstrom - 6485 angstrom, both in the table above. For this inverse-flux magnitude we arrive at -0.85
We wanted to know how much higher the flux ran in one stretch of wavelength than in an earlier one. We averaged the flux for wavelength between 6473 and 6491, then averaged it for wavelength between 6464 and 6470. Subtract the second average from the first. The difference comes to -0.25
